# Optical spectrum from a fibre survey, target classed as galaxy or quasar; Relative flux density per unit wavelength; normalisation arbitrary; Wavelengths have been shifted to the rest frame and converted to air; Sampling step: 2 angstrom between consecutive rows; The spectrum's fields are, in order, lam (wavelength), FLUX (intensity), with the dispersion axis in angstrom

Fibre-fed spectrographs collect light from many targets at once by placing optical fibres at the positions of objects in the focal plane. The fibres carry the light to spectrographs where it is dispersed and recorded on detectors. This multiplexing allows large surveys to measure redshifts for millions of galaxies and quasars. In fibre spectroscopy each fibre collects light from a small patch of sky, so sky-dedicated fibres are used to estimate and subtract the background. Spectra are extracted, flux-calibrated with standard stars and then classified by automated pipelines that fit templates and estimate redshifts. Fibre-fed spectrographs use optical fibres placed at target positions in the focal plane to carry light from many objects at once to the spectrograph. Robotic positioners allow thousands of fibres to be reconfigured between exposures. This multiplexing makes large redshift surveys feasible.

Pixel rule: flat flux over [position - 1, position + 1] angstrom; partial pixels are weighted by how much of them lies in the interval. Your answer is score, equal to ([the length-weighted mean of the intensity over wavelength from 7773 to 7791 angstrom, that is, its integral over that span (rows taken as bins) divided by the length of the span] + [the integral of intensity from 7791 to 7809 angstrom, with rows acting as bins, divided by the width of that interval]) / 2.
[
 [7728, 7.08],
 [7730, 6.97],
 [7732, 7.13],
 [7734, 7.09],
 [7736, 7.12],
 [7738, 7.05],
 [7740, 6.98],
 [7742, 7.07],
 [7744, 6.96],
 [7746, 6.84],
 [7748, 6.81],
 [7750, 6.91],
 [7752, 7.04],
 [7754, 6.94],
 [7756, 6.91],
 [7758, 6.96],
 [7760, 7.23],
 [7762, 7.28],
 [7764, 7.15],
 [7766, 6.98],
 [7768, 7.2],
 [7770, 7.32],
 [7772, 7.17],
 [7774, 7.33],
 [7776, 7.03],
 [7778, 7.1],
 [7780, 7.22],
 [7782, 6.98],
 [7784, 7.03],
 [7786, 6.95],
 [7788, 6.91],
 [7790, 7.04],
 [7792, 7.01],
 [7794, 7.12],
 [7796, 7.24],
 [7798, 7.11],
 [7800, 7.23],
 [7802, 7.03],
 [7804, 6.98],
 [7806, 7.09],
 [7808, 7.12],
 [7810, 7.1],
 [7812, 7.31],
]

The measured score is 7.08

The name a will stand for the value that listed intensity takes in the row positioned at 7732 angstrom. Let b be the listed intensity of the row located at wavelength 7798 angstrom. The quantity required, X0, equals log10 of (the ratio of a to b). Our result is 0.001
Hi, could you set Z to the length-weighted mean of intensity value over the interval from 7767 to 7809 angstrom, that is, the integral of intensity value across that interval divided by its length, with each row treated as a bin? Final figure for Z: 7.11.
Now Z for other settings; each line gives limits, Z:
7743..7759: 6.92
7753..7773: 7.11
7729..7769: 7.03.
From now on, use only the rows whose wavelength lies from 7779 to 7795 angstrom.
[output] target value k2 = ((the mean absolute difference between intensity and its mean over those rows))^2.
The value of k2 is 0.0050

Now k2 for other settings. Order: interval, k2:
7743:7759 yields 0.0029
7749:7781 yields 0.0161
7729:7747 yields 0.0058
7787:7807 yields 0.0067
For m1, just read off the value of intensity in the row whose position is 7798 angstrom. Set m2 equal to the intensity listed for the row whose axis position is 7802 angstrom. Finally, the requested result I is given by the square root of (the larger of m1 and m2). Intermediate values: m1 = 7.11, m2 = 7.03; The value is 2.67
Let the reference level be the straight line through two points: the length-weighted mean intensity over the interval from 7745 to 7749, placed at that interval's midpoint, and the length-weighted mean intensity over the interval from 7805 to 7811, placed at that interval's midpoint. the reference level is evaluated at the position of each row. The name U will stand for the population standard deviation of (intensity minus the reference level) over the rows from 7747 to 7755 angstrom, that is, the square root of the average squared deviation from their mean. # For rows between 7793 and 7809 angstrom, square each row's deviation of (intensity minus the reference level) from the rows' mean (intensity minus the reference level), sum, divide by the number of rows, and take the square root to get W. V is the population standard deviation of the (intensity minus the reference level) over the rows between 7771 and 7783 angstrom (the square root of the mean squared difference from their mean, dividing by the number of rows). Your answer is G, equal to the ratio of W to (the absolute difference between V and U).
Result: 1.8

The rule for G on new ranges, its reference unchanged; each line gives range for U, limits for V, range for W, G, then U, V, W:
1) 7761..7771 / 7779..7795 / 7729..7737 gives 2.9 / 0.118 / 0.10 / 0.06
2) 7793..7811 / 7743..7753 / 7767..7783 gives 11.2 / 0.090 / 0.08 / 0.13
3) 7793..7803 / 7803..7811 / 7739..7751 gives 2.6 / 0.084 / 0.05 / 0.10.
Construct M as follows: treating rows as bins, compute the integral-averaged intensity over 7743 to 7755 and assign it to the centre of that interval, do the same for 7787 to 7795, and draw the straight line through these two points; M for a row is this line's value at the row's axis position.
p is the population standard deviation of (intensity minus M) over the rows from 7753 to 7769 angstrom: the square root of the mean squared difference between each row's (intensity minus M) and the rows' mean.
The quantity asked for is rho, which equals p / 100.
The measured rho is 0.0013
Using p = 0.13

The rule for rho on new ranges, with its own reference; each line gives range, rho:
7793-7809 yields 0.0009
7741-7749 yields 0.0011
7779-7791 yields 0.0010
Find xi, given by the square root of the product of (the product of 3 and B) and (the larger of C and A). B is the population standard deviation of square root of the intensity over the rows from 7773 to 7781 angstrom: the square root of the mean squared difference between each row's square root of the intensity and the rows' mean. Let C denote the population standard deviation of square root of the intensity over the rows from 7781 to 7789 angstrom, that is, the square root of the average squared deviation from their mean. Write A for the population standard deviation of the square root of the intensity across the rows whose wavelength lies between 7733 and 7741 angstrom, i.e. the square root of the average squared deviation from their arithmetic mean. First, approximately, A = 0.0099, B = 0.0214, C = 0.008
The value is 0.025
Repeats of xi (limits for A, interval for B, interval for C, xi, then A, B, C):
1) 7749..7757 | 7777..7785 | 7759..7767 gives 0.033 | 0.0101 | 0.0169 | 0.021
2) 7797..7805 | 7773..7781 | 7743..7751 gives 0.034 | 0.0177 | 0.0214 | 0.011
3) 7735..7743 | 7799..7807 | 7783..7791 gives 0.023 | 0.0095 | 0.0176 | 0.010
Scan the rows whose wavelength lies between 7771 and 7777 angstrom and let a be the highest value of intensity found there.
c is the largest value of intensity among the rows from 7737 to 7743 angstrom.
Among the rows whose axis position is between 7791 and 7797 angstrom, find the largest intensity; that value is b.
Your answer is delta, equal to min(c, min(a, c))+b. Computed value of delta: 14.3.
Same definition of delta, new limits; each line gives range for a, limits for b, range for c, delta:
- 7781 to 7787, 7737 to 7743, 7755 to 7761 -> 14.1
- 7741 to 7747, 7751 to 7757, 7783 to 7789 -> 14.1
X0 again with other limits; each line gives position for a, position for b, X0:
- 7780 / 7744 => 0.016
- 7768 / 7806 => 0.007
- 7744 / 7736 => -0.010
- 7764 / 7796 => -0.005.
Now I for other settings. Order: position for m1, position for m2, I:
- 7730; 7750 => 2.64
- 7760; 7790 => 2.69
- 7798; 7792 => 2.67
